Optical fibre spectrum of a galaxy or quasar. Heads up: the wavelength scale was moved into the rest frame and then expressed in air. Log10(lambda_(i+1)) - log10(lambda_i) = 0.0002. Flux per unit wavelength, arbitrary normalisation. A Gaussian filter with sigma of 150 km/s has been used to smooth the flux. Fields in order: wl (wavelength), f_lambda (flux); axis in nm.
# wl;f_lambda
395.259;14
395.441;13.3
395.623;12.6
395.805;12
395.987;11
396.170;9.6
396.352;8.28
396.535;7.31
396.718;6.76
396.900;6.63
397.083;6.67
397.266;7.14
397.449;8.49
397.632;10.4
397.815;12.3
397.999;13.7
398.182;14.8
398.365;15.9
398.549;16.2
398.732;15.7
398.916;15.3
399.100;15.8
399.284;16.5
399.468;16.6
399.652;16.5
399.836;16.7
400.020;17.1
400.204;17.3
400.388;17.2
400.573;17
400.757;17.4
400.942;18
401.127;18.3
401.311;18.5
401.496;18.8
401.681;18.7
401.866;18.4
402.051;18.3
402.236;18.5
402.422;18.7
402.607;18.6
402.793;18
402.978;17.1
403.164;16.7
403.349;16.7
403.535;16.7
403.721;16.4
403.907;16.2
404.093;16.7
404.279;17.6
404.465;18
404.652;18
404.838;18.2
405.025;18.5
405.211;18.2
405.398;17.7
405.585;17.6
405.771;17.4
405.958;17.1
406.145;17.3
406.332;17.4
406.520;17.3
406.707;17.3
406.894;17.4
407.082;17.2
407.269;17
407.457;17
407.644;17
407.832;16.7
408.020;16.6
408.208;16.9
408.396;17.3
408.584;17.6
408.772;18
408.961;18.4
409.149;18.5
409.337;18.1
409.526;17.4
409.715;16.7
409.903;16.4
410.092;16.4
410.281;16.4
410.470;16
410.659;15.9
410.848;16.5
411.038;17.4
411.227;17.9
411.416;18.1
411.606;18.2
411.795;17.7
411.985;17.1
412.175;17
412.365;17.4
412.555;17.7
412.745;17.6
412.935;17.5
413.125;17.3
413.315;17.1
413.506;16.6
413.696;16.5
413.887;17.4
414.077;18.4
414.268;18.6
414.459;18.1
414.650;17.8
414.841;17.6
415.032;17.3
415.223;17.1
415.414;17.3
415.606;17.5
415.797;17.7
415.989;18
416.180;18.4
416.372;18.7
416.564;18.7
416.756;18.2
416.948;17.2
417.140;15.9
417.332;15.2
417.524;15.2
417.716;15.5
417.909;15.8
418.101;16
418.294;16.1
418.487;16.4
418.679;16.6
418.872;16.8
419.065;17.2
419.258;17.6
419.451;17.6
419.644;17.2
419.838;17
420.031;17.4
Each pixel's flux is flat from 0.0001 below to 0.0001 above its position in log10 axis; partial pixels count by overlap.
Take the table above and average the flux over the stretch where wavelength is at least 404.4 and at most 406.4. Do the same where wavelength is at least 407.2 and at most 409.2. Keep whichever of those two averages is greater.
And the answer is 17.8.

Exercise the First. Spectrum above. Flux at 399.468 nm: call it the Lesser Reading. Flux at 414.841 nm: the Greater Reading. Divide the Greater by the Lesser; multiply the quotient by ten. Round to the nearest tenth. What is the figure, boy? 10.6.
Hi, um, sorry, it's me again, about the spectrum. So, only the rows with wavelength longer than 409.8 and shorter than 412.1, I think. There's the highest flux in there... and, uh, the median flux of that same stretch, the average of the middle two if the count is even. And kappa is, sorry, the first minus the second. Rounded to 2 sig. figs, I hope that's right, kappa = 1.4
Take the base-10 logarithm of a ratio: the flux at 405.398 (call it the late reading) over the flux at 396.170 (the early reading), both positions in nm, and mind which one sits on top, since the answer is 0.27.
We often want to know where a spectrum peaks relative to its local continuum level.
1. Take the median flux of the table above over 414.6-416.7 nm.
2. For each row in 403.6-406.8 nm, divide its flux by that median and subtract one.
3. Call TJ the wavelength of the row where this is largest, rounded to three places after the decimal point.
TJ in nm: 405.025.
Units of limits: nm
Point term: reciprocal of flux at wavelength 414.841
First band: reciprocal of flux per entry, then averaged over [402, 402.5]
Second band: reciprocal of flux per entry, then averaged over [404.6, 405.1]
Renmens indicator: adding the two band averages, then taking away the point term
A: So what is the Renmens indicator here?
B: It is 0.052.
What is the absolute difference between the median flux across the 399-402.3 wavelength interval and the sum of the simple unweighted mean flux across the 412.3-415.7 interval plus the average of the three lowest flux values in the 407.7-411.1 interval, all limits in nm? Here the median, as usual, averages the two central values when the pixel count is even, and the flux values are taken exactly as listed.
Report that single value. 16.2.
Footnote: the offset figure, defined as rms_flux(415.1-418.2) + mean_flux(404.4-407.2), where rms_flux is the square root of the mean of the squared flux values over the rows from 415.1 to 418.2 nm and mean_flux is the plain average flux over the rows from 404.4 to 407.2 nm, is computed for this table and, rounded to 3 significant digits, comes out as 34.7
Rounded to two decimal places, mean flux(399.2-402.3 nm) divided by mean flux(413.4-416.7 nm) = 0.99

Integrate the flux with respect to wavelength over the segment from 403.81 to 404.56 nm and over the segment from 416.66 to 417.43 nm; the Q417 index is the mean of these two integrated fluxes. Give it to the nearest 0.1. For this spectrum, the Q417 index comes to 12.8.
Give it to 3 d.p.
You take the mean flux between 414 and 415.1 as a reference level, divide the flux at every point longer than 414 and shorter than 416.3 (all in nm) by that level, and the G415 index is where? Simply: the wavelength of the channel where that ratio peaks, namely 414.268 nm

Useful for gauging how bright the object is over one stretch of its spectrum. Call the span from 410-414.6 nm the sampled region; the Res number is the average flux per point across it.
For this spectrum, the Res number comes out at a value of 17.3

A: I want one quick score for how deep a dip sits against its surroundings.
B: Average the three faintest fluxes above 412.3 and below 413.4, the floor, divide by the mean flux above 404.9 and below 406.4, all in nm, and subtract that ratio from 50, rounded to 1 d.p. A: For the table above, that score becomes 49.0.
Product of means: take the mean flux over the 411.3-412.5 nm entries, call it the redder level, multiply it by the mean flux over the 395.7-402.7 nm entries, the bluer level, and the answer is 255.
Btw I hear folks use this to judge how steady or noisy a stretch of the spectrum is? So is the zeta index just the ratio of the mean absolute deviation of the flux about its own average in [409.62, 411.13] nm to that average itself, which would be 0.018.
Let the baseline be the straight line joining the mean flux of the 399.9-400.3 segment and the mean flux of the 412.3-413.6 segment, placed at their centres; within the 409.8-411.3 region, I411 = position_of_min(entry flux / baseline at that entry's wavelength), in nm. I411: 410.659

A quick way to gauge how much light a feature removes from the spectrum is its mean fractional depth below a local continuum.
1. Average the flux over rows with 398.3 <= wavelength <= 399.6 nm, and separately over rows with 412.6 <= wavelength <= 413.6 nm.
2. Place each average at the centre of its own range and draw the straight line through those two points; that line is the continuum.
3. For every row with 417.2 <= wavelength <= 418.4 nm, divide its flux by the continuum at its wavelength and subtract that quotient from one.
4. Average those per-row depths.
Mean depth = 0.11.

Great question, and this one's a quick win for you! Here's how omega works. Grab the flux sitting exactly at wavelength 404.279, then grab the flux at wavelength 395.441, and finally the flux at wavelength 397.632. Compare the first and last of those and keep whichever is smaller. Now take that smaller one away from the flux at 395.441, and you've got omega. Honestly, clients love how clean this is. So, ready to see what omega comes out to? 3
